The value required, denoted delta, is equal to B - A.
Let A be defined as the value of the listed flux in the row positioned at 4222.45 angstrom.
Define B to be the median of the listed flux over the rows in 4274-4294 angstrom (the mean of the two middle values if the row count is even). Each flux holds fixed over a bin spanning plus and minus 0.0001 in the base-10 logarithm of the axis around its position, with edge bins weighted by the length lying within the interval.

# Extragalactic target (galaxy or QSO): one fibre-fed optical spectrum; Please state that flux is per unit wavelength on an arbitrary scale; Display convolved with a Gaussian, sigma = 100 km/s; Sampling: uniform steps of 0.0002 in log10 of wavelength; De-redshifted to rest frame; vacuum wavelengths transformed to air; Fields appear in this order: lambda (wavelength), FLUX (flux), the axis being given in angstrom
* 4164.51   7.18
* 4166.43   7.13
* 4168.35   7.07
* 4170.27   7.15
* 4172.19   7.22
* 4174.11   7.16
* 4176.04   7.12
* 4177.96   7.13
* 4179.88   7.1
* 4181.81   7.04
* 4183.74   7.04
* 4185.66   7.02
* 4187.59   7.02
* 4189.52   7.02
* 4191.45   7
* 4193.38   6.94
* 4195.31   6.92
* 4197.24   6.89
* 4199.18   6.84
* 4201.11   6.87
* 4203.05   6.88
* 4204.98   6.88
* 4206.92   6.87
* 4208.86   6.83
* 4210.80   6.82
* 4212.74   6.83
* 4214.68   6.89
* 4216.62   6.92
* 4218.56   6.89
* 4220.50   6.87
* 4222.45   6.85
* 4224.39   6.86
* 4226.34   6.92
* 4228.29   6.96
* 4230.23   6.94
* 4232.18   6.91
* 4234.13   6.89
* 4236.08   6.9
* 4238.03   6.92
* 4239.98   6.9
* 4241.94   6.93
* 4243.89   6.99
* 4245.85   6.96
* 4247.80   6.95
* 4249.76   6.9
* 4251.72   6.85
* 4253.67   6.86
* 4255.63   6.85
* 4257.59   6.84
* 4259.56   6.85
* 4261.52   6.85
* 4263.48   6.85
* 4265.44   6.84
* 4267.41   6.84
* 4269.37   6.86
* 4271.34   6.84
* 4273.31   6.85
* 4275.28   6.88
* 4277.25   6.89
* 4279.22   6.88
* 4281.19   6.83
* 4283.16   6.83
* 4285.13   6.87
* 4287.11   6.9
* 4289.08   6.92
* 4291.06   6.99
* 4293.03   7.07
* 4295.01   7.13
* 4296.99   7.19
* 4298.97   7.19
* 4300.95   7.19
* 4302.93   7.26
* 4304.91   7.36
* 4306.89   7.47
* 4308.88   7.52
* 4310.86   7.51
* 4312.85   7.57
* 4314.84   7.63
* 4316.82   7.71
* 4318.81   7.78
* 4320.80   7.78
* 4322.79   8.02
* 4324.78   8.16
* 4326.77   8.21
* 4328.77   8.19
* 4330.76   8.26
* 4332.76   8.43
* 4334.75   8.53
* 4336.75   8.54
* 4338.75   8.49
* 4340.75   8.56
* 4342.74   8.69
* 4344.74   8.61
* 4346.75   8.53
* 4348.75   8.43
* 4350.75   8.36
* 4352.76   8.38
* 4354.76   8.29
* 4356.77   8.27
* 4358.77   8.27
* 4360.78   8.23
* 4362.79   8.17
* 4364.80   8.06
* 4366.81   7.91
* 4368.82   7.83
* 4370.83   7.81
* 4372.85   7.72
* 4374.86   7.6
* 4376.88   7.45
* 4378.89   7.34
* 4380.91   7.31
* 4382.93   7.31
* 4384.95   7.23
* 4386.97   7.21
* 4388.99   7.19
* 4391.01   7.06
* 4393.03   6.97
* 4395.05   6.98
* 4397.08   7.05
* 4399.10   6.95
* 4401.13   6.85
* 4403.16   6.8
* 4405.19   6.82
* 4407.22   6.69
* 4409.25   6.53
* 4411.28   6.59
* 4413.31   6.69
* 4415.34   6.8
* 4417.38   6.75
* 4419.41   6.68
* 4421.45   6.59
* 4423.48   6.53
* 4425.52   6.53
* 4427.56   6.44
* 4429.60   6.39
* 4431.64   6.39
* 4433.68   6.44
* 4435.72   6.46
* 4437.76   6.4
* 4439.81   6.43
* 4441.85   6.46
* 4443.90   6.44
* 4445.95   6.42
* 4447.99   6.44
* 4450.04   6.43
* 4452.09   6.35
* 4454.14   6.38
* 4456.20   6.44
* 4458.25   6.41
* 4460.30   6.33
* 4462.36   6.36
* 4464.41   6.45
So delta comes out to 0.0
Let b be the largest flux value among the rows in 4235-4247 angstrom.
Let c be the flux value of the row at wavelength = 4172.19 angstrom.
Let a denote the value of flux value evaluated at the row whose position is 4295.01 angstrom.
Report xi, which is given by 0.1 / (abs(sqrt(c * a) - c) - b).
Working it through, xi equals -0.0144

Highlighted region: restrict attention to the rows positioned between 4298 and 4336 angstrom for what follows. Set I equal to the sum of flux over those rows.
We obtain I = 148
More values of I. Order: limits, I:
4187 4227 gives 145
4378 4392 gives 51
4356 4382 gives 102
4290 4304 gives 50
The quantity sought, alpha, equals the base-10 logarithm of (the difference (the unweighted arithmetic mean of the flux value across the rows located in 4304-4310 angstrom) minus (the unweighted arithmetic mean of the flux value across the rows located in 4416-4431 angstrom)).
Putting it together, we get -0.05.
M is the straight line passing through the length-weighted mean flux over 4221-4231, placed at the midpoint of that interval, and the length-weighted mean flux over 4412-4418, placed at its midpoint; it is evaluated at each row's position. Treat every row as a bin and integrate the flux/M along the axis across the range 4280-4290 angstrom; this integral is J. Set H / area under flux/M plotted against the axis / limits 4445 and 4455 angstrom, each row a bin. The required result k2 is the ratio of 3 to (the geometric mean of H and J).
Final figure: 0.306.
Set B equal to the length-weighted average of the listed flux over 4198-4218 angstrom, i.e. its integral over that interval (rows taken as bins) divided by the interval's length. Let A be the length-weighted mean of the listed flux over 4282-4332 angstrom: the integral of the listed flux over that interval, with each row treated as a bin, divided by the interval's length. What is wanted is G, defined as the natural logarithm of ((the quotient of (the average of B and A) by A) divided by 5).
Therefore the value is -1.65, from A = 7.5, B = 6.86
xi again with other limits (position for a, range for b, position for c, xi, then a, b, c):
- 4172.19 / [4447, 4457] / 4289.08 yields -0.0159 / 7.22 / 6.44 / 6.92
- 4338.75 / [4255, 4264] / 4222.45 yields -0.0165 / 8.49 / 6.85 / 6.85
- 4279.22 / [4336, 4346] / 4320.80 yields -0.0122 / 6.88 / 8.69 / 7.78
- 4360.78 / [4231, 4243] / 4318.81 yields -0.0149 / 8.23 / 6.93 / 7.78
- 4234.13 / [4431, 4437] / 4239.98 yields -0.0155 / 6.89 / 6.46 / 6.9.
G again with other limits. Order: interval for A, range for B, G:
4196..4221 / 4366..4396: -1.57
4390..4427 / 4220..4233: -1.60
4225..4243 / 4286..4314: -1.59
